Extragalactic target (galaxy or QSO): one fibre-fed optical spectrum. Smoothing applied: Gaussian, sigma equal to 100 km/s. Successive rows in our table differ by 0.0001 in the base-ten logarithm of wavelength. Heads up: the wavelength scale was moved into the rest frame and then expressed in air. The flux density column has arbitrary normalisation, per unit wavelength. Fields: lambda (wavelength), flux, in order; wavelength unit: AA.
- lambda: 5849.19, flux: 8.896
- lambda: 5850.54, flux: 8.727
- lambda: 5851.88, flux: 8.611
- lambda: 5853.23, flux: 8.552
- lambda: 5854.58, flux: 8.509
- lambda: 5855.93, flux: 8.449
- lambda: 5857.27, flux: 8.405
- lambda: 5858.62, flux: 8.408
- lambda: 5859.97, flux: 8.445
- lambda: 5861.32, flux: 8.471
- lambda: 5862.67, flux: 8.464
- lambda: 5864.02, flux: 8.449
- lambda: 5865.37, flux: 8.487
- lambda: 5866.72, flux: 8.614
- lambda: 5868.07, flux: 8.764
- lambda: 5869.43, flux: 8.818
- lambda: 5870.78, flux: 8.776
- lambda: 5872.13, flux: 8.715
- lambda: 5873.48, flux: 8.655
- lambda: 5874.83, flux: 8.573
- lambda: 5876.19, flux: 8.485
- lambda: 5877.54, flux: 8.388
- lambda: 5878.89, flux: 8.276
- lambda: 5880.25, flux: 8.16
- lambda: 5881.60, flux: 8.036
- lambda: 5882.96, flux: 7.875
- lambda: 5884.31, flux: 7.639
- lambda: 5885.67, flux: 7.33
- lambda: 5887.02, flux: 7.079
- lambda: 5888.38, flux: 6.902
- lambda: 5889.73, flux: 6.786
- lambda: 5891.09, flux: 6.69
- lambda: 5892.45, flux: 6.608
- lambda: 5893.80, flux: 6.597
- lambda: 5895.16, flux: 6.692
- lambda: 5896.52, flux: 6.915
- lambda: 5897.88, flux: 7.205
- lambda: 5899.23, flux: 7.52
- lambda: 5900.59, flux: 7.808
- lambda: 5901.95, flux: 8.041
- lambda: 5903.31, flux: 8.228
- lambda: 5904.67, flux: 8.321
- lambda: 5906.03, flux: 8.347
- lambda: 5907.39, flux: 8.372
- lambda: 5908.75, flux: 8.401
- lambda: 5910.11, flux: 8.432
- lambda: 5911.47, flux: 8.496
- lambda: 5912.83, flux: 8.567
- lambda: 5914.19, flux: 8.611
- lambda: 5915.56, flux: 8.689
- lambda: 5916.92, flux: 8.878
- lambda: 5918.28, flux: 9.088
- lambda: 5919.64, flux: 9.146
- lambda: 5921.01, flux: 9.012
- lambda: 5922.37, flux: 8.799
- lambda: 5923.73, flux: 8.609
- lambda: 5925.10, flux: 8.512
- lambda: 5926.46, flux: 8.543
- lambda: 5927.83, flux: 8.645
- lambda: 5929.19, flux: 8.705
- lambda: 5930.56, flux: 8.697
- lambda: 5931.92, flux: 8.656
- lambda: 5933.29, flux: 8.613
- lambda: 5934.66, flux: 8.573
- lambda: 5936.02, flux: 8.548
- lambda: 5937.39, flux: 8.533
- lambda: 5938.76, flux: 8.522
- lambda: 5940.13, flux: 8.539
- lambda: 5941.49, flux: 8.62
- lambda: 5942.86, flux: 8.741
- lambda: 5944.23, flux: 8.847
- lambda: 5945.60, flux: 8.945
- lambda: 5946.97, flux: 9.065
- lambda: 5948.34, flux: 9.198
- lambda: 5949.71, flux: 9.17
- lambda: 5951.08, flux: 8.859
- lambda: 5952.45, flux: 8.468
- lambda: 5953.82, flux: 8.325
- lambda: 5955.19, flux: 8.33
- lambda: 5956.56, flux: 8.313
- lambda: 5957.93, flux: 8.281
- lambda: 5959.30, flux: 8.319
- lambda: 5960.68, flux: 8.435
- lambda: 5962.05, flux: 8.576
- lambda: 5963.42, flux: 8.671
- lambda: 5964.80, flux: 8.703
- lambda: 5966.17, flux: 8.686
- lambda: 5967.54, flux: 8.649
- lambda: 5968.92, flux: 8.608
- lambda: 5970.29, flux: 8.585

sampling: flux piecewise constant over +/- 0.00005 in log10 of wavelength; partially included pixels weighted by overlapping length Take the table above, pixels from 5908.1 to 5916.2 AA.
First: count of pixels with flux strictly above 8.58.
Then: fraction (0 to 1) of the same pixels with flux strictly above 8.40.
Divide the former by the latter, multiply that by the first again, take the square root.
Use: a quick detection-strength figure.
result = 2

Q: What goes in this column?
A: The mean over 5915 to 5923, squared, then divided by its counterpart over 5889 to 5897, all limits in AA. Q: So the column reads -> 11.9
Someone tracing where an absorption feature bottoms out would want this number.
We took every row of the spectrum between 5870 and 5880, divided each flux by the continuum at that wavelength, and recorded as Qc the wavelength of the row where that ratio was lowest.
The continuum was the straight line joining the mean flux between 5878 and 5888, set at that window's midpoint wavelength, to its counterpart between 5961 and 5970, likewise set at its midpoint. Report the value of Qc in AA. 5878.89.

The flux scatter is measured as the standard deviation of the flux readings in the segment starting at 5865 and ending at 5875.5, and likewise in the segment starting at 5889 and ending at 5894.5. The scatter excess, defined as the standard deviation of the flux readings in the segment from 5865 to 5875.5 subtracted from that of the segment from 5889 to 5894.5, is -0.03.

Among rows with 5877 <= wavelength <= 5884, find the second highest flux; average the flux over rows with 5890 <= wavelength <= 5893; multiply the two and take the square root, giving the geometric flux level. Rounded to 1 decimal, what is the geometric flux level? 7.4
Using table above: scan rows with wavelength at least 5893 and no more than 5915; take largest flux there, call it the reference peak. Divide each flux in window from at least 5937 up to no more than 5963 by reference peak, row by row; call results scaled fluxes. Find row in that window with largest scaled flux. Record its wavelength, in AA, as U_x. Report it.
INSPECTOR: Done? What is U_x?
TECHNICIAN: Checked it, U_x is 5948.34 AA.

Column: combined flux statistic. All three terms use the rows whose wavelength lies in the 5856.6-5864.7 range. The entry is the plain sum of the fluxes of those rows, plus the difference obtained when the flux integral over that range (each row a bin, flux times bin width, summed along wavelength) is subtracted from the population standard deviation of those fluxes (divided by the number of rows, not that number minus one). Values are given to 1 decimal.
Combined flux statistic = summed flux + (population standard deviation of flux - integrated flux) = -17.7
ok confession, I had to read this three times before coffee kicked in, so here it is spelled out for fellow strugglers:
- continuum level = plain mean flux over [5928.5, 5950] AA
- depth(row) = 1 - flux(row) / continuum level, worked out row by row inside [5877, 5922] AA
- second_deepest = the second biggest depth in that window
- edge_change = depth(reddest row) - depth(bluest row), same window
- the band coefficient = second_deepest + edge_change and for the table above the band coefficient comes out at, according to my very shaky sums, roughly 0.173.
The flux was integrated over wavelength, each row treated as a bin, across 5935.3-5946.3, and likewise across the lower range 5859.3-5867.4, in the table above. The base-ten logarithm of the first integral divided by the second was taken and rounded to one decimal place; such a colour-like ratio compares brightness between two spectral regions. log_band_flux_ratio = 0.1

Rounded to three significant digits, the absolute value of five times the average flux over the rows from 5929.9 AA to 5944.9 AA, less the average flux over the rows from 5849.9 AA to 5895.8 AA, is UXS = 35.1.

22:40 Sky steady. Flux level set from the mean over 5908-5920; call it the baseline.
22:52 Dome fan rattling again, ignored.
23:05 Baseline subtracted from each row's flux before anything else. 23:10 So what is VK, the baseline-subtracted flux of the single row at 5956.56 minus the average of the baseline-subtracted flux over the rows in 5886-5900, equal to 1.4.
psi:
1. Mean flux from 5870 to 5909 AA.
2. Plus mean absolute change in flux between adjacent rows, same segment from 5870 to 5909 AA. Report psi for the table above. 7.9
